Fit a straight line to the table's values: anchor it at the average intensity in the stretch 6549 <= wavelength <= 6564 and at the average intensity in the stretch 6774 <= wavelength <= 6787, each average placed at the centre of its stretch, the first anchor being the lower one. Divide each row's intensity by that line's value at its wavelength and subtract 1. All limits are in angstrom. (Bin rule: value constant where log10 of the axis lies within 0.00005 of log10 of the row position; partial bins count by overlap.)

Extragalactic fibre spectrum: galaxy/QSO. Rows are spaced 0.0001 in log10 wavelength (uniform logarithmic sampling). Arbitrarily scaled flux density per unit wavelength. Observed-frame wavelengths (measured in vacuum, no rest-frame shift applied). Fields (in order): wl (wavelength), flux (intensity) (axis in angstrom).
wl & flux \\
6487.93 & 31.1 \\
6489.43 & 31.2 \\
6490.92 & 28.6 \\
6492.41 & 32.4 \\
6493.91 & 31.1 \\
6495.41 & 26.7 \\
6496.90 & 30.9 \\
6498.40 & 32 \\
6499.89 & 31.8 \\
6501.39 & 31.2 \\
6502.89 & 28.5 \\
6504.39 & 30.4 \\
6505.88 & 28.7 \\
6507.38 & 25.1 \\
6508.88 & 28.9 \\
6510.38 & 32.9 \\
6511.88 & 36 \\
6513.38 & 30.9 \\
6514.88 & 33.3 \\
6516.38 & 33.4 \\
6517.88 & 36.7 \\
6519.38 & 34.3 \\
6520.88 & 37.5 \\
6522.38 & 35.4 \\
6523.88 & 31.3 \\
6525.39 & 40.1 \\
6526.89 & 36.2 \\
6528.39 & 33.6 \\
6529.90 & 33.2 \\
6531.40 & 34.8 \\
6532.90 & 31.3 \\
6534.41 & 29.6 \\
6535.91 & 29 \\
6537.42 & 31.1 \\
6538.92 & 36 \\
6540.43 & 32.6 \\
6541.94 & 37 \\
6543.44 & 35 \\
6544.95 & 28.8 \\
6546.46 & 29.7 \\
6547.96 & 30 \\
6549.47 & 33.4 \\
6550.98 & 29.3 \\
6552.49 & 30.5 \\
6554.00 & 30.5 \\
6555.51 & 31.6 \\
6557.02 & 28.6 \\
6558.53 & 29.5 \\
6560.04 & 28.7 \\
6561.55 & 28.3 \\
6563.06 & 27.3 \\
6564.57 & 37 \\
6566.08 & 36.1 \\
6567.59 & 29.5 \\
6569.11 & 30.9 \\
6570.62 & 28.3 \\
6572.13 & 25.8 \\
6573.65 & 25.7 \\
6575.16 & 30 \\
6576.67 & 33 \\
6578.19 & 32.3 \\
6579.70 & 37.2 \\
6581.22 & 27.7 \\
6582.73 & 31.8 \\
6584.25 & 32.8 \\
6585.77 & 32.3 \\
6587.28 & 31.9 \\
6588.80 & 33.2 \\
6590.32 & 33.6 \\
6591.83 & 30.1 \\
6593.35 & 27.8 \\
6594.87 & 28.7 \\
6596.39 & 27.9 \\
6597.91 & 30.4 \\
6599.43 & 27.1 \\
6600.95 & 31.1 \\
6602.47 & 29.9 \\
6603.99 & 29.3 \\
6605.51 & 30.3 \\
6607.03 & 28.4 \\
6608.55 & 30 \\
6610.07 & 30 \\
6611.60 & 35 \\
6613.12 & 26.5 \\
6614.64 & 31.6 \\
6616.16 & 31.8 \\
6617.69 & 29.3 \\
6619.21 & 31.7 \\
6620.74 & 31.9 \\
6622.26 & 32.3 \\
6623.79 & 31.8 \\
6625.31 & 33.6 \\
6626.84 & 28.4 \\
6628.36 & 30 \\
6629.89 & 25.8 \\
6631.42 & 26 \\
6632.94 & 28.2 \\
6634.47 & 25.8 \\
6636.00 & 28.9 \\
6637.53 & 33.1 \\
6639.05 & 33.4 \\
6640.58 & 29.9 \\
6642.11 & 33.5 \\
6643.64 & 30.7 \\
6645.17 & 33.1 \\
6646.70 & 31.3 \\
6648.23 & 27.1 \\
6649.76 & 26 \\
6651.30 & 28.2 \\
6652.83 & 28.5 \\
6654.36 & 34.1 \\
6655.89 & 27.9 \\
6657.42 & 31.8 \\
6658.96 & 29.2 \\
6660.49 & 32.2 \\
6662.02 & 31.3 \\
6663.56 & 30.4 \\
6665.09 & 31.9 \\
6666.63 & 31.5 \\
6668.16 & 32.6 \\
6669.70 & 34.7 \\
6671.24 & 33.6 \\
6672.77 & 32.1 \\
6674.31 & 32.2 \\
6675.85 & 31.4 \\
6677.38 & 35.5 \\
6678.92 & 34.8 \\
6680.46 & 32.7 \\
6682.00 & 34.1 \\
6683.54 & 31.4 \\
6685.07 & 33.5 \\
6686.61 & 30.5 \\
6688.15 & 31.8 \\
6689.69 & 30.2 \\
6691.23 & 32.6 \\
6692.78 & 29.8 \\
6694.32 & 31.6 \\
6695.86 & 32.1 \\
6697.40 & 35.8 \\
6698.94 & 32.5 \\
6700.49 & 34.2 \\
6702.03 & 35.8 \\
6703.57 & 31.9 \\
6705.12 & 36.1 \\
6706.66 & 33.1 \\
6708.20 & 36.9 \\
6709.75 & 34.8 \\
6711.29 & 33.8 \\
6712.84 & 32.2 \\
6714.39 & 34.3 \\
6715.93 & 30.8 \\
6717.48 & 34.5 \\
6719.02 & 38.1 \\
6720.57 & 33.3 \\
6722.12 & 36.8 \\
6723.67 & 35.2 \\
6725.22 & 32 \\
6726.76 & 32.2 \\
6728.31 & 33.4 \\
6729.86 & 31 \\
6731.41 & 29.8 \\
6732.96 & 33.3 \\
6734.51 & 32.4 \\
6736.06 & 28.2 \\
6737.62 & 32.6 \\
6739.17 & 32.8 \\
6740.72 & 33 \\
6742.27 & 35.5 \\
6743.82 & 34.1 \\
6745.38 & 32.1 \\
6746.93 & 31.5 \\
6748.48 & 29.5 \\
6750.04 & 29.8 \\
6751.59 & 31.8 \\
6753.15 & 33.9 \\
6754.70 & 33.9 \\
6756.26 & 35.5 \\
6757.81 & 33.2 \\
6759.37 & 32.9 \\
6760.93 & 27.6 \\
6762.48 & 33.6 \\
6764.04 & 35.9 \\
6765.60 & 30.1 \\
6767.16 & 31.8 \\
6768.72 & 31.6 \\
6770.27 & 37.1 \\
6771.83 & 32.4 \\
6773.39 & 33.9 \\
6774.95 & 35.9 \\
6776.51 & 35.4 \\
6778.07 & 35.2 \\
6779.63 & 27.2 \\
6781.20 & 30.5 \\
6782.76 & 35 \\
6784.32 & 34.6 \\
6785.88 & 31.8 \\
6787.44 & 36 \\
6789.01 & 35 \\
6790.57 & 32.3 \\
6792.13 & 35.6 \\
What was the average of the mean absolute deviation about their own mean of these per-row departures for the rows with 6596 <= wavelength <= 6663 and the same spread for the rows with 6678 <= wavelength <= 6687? 0.0530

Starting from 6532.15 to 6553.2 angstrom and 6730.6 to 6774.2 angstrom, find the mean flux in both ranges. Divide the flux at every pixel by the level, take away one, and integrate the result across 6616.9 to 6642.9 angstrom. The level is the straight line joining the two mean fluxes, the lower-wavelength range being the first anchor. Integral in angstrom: -1.5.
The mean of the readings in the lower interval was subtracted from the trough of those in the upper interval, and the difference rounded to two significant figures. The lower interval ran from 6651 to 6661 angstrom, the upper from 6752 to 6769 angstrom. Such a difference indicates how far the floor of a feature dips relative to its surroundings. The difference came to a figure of -2.7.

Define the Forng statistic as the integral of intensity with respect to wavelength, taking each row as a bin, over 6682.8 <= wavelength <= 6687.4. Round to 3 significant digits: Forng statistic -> 147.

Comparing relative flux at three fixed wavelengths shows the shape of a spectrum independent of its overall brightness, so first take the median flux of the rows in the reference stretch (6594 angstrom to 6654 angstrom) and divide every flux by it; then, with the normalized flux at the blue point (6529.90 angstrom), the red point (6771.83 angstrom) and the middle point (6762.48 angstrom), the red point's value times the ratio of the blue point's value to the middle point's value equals 1.07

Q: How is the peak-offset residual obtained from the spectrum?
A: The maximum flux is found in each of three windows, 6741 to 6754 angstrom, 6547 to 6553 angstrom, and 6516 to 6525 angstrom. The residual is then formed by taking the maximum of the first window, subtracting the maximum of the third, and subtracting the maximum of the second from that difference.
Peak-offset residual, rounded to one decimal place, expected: -35.4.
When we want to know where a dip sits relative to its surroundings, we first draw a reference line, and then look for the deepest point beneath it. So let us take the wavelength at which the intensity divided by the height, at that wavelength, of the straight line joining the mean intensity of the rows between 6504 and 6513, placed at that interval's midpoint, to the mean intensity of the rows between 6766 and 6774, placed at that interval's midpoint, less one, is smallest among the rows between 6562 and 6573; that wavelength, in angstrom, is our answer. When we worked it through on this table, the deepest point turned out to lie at 6572.13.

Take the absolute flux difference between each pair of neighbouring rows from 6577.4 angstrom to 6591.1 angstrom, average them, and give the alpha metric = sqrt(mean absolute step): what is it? 1.66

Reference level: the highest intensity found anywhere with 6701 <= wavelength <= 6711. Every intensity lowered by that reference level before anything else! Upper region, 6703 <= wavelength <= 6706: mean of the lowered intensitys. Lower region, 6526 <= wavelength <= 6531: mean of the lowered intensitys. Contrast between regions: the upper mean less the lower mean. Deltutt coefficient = 0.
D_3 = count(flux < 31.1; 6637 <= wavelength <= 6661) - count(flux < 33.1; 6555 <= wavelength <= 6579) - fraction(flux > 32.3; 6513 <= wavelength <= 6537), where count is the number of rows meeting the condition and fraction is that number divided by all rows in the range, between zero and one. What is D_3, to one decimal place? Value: -6.7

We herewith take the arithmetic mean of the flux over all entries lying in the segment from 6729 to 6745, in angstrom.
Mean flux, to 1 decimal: 32.3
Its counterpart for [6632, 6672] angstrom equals 30.7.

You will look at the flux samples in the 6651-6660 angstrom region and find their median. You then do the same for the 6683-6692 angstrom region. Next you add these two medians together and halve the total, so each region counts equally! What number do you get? 30.2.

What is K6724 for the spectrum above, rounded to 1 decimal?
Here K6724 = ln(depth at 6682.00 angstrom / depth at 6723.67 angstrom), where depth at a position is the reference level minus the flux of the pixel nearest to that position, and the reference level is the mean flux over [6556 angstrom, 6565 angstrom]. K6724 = -0.2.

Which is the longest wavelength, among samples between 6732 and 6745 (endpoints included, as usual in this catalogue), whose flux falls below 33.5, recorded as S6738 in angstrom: 6740.72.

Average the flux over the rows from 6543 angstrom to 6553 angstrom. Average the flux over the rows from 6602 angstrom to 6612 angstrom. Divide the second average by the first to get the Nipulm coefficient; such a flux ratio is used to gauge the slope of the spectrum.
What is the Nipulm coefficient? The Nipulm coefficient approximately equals 0.98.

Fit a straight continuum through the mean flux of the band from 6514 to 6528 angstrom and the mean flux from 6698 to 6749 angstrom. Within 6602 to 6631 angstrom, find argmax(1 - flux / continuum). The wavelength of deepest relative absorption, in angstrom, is 6629.89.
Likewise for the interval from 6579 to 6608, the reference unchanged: 6599.43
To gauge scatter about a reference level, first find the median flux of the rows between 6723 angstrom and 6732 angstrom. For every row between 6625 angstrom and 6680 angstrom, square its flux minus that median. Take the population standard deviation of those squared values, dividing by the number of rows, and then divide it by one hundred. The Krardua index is 0.12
